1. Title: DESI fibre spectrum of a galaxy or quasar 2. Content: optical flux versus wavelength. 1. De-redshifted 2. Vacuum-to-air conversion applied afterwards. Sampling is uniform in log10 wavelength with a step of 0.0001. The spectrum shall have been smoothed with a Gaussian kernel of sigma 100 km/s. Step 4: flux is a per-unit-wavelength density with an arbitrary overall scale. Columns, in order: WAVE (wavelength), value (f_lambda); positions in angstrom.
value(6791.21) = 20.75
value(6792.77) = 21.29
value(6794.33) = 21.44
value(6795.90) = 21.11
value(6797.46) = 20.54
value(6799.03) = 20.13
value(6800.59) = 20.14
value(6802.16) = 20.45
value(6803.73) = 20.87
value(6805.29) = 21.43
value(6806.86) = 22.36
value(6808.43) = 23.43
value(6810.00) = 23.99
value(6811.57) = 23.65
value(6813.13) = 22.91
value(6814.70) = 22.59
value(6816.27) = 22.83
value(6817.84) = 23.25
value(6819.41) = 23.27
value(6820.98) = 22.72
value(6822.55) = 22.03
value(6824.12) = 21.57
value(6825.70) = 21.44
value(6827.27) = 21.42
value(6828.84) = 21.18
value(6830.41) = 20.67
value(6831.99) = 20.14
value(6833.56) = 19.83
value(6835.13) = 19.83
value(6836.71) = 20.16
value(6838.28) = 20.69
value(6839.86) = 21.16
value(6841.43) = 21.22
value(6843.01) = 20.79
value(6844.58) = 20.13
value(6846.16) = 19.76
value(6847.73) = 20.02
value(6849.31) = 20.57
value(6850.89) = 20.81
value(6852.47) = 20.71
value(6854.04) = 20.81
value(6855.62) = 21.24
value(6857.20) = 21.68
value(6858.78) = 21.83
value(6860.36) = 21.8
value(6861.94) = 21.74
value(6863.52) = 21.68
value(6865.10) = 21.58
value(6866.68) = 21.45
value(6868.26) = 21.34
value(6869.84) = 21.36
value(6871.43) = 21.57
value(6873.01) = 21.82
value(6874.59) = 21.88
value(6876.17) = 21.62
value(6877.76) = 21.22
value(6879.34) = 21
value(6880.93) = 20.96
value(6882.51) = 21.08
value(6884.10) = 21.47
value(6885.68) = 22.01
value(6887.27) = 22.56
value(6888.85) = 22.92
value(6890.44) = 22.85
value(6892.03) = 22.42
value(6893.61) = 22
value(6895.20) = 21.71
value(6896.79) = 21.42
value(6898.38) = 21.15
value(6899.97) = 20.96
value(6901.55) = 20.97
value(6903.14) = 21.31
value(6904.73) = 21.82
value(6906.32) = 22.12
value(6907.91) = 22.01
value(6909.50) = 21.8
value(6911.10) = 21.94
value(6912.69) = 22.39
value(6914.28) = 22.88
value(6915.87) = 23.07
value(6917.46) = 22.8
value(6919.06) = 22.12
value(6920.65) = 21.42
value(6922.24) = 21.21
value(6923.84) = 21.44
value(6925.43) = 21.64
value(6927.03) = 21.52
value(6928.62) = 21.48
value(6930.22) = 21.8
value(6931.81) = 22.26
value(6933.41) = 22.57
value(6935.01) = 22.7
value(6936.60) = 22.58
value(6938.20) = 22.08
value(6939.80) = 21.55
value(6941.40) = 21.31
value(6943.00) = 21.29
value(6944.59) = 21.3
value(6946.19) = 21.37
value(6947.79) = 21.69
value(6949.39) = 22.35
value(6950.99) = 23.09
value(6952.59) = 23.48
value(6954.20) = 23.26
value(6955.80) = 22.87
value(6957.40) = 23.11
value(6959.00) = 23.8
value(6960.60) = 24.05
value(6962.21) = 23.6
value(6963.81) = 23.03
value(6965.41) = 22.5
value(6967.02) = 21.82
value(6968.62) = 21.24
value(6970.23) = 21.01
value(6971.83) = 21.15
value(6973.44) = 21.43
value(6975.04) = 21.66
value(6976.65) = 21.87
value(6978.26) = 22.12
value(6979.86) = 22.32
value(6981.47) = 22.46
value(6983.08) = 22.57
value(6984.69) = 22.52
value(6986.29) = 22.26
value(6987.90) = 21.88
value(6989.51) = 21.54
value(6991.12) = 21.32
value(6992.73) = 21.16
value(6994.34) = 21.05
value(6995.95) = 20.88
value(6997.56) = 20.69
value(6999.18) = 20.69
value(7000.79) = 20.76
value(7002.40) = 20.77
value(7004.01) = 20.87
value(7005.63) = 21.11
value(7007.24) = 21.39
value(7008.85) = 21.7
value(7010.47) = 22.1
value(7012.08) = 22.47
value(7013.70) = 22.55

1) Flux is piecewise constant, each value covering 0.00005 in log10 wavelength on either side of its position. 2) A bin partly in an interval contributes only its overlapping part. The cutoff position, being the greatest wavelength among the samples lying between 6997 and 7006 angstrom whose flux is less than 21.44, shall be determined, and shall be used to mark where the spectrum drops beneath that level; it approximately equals 7005.63 angstrom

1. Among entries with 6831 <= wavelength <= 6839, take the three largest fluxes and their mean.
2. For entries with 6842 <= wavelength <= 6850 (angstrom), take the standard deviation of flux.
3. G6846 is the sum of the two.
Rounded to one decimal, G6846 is 20.7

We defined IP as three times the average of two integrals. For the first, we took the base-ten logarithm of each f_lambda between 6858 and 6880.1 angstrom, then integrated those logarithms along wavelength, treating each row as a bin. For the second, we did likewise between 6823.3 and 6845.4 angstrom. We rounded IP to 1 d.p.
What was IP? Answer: 87.8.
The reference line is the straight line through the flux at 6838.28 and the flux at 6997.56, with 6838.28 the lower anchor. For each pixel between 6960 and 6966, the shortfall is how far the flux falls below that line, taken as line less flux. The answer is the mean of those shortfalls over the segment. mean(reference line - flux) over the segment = -2.6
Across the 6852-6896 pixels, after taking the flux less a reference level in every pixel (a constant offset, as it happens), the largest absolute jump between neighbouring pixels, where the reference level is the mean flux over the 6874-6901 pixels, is 0.550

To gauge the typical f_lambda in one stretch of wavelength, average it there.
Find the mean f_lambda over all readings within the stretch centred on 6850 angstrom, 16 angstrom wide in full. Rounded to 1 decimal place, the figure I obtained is 20.7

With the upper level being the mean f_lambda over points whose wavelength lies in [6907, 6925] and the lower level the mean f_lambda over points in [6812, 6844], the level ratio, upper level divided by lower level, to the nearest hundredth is 1.03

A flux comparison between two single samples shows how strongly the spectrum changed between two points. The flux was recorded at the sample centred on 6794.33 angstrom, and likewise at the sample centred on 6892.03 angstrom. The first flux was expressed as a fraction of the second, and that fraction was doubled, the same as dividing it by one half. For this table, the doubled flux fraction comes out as 1.91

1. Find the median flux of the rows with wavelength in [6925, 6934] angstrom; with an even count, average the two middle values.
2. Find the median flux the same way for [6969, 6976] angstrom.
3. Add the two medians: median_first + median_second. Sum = 43.0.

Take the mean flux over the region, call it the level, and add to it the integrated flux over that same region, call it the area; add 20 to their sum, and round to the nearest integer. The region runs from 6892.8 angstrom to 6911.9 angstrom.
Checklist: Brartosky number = 454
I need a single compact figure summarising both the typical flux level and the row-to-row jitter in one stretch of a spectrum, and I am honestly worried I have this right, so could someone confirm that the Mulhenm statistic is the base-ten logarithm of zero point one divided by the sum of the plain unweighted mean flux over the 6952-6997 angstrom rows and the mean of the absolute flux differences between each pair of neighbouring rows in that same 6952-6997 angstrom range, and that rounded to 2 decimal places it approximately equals -2.35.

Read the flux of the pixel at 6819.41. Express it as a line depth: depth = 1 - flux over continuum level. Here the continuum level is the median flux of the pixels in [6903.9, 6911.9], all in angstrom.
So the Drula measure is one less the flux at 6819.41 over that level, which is -0.061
